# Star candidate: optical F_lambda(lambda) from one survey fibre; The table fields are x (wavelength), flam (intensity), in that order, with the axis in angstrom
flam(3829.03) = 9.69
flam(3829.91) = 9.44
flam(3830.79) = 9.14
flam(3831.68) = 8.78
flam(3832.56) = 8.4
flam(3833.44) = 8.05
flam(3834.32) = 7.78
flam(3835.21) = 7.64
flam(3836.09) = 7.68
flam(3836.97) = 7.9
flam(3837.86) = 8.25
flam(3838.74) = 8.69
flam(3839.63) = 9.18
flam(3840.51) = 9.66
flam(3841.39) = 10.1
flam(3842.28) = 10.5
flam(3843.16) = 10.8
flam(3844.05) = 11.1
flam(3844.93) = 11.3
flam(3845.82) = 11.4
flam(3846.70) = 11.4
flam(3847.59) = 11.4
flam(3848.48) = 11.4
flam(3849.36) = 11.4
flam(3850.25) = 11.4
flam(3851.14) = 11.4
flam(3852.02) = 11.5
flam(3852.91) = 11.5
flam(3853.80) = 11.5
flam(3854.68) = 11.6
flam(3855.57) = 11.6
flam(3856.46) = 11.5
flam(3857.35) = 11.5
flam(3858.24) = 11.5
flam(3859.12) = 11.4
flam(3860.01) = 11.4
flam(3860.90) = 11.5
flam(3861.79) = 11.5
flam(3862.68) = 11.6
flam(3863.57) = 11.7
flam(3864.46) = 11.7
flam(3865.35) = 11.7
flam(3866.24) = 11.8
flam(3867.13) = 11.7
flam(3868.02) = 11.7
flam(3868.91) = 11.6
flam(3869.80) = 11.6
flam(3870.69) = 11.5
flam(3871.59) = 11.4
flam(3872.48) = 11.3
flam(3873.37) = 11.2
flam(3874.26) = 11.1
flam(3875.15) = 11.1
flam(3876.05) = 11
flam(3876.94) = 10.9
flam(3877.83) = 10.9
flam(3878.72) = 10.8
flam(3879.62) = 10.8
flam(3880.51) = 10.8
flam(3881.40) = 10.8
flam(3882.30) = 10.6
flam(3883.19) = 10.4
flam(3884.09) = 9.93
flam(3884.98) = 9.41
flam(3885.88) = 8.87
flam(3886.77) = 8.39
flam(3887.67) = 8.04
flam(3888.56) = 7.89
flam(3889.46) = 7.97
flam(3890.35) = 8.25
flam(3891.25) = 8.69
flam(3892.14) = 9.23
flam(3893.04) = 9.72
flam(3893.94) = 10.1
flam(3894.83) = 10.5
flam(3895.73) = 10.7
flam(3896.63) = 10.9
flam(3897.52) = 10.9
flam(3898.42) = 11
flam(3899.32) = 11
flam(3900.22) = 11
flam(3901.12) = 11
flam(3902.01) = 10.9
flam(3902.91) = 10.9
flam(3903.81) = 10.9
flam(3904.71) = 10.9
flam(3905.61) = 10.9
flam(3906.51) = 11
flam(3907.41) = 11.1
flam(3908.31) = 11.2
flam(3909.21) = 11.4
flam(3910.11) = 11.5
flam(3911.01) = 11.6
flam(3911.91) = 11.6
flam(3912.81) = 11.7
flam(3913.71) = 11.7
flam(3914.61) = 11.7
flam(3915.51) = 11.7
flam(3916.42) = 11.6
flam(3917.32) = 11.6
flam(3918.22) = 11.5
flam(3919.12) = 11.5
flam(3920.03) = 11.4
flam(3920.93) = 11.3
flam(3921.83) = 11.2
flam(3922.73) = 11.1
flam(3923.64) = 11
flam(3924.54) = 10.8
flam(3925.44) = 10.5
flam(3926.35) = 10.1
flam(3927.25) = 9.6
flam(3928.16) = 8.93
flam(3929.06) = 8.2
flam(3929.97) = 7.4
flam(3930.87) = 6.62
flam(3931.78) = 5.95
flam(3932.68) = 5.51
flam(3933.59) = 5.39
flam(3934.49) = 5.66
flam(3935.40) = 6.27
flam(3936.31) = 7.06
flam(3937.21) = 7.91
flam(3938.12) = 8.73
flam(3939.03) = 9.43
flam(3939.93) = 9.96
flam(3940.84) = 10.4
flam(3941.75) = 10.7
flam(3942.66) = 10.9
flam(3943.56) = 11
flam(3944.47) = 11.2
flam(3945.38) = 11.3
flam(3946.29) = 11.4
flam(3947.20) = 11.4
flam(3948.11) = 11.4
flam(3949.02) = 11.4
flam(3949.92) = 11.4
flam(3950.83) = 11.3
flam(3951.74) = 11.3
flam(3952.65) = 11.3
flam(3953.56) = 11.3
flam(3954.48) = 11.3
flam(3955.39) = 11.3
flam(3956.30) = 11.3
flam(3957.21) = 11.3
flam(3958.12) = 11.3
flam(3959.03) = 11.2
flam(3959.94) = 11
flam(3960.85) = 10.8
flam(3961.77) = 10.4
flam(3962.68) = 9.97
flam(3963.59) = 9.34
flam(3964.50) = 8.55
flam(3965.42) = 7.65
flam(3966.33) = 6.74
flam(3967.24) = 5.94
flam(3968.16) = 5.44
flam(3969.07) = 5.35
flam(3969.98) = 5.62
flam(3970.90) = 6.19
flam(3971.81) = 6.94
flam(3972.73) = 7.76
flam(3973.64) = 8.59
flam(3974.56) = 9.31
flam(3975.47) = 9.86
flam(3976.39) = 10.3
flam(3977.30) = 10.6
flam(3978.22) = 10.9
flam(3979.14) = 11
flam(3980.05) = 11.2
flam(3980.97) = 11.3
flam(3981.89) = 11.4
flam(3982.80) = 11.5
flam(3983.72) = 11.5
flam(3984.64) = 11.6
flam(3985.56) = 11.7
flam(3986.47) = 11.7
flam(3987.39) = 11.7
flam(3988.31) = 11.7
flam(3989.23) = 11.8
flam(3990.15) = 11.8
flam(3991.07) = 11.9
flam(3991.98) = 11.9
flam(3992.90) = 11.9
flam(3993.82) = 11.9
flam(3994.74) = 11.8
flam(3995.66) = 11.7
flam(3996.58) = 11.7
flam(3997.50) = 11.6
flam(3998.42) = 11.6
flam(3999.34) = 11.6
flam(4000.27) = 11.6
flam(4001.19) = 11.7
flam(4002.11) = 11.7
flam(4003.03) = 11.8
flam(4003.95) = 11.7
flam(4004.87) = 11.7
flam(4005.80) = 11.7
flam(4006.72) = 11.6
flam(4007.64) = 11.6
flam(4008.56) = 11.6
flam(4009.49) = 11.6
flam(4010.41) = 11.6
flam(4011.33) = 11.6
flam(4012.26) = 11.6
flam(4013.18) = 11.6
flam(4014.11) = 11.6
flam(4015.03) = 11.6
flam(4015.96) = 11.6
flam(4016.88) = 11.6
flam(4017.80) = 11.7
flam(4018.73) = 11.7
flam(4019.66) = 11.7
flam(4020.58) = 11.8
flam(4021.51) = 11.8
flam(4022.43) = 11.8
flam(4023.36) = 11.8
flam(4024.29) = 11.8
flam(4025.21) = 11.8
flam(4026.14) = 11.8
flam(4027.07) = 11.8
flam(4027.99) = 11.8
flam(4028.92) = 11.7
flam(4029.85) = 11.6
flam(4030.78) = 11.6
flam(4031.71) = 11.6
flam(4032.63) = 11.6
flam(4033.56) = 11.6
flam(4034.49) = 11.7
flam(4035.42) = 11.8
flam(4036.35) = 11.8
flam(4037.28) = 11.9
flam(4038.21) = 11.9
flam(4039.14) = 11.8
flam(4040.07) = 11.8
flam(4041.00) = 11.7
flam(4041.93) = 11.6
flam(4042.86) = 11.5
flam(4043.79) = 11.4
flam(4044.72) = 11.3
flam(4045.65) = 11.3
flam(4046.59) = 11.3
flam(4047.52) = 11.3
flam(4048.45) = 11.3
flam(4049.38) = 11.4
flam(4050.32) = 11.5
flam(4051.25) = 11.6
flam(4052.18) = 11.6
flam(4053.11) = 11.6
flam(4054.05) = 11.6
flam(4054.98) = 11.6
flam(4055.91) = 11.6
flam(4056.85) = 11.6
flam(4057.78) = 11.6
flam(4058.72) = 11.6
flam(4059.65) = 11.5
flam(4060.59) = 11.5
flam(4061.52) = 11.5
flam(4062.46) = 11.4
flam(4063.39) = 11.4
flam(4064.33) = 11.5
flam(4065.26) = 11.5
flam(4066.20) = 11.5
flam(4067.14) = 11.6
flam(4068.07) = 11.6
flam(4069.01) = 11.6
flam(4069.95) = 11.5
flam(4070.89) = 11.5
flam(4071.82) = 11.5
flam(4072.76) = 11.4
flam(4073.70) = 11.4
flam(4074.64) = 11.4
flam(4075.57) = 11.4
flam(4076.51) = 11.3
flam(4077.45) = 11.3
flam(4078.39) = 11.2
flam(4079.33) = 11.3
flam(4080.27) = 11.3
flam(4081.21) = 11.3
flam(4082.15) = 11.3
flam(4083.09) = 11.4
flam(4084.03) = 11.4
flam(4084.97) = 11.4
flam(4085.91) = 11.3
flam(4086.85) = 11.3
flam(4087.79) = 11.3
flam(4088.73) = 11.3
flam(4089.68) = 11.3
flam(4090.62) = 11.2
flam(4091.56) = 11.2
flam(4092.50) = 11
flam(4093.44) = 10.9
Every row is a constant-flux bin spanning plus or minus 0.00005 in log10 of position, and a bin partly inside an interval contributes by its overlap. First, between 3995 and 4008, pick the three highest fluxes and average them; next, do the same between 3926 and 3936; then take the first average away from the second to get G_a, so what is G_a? -2.2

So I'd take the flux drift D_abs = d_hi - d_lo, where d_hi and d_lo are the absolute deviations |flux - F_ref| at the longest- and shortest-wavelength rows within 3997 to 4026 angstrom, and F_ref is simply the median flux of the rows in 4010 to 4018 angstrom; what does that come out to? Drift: 0.20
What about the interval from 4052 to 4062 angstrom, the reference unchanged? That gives 0.10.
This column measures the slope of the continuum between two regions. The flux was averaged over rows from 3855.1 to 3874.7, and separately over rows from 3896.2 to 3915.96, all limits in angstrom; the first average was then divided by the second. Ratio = 1.03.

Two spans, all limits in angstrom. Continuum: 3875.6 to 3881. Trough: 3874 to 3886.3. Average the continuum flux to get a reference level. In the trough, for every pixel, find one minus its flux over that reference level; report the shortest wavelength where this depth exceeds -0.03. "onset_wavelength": 3874.26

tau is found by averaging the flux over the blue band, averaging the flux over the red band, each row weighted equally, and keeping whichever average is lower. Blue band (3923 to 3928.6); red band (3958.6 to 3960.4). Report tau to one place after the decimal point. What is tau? 10.2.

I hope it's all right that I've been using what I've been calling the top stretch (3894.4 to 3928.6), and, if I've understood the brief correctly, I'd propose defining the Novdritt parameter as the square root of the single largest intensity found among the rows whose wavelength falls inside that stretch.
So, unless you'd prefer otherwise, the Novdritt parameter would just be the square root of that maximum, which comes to 3.42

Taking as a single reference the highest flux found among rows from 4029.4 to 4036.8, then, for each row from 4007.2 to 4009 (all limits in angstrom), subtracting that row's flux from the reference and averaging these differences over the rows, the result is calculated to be 0.20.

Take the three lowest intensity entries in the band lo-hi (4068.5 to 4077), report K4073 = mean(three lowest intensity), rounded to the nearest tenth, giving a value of 11.4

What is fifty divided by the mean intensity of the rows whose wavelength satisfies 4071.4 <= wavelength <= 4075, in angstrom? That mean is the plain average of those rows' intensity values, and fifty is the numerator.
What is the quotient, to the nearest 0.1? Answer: 4.4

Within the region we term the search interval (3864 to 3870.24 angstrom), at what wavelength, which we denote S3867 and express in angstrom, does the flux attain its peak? 3866.24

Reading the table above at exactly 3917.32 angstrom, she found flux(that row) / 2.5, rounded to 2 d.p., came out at 4.64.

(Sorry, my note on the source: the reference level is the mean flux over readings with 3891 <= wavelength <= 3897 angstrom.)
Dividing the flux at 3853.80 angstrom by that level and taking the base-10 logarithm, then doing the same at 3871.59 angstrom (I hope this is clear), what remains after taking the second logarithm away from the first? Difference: 0.004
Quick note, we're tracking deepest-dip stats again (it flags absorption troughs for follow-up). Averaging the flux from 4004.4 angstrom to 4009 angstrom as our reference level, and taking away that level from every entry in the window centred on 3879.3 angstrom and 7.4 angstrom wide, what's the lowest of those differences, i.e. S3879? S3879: -1.0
